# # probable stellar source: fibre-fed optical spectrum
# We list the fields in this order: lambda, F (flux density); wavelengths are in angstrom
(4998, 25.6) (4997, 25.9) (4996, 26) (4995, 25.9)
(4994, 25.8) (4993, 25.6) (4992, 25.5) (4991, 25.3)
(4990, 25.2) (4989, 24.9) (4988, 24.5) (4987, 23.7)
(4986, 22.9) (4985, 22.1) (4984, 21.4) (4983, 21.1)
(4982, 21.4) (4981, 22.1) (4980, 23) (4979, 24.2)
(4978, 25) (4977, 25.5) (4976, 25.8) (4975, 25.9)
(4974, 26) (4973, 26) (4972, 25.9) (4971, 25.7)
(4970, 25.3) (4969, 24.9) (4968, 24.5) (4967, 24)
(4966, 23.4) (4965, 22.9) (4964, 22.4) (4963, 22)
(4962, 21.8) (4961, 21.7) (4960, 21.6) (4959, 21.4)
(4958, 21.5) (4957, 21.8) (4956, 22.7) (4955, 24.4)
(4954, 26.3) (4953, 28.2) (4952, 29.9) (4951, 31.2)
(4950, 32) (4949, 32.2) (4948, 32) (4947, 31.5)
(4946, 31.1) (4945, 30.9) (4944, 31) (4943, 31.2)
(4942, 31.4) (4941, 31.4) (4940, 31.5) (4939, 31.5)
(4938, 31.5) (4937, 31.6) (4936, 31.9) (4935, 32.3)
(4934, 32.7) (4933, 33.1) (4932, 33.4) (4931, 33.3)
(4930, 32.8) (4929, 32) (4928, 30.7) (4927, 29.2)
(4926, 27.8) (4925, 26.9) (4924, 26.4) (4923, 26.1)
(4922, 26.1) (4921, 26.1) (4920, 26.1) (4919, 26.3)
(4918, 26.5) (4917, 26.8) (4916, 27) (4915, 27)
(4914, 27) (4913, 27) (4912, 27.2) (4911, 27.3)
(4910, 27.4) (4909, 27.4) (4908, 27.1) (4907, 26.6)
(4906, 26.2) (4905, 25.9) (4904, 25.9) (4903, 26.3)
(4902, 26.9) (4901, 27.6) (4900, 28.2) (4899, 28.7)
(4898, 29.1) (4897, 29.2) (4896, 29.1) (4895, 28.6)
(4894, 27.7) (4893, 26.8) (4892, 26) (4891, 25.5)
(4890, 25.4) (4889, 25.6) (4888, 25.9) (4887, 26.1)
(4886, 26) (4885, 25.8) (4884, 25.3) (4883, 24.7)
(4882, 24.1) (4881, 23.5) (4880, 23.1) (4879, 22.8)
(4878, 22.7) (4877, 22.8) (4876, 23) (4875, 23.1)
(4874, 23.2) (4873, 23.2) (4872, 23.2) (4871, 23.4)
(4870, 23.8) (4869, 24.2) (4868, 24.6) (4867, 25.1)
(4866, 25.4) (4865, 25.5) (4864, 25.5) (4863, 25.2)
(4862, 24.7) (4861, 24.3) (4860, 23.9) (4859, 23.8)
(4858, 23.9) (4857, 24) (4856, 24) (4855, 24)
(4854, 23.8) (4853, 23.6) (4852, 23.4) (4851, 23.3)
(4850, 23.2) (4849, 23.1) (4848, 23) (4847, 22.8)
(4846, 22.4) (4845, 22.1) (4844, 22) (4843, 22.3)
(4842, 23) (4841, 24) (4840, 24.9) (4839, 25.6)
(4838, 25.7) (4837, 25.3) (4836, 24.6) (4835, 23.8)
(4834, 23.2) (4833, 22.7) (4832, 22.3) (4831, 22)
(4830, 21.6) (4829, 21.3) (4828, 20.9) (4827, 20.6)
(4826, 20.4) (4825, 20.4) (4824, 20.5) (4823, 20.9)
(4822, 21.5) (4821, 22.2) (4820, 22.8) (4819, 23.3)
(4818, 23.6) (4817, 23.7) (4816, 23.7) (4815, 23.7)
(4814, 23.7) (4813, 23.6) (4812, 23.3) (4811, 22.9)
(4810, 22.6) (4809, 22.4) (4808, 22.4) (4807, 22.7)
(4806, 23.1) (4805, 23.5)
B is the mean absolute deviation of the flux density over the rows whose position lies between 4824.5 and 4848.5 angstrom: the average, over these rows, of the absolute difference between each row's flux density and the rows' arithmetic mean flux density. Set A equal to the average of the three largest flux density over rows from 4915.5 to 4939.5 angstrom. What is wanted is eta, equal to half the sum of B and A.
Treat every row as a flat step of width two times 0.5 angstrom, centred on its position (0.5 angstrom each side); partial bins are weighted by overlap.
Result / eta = 17.3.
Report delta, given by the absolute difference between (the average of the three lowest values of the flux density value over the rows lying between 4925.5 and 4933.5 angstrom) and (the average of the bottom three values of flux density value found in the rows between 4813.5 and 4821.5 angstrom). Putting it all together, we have 6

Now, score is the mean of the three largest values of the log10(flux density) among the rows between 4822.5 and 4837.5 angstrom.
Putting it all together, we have 1.39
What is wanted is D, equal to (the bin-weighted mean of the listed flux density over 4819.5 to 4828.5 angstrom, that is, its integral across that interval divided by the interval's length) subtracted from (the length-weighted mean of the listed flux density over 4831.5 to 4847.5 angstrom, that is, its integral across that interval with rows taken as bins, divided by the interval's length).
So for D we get 2.4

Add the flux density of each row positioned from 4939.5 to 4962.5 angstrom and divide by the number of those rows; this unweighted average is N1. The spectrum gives 27.8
